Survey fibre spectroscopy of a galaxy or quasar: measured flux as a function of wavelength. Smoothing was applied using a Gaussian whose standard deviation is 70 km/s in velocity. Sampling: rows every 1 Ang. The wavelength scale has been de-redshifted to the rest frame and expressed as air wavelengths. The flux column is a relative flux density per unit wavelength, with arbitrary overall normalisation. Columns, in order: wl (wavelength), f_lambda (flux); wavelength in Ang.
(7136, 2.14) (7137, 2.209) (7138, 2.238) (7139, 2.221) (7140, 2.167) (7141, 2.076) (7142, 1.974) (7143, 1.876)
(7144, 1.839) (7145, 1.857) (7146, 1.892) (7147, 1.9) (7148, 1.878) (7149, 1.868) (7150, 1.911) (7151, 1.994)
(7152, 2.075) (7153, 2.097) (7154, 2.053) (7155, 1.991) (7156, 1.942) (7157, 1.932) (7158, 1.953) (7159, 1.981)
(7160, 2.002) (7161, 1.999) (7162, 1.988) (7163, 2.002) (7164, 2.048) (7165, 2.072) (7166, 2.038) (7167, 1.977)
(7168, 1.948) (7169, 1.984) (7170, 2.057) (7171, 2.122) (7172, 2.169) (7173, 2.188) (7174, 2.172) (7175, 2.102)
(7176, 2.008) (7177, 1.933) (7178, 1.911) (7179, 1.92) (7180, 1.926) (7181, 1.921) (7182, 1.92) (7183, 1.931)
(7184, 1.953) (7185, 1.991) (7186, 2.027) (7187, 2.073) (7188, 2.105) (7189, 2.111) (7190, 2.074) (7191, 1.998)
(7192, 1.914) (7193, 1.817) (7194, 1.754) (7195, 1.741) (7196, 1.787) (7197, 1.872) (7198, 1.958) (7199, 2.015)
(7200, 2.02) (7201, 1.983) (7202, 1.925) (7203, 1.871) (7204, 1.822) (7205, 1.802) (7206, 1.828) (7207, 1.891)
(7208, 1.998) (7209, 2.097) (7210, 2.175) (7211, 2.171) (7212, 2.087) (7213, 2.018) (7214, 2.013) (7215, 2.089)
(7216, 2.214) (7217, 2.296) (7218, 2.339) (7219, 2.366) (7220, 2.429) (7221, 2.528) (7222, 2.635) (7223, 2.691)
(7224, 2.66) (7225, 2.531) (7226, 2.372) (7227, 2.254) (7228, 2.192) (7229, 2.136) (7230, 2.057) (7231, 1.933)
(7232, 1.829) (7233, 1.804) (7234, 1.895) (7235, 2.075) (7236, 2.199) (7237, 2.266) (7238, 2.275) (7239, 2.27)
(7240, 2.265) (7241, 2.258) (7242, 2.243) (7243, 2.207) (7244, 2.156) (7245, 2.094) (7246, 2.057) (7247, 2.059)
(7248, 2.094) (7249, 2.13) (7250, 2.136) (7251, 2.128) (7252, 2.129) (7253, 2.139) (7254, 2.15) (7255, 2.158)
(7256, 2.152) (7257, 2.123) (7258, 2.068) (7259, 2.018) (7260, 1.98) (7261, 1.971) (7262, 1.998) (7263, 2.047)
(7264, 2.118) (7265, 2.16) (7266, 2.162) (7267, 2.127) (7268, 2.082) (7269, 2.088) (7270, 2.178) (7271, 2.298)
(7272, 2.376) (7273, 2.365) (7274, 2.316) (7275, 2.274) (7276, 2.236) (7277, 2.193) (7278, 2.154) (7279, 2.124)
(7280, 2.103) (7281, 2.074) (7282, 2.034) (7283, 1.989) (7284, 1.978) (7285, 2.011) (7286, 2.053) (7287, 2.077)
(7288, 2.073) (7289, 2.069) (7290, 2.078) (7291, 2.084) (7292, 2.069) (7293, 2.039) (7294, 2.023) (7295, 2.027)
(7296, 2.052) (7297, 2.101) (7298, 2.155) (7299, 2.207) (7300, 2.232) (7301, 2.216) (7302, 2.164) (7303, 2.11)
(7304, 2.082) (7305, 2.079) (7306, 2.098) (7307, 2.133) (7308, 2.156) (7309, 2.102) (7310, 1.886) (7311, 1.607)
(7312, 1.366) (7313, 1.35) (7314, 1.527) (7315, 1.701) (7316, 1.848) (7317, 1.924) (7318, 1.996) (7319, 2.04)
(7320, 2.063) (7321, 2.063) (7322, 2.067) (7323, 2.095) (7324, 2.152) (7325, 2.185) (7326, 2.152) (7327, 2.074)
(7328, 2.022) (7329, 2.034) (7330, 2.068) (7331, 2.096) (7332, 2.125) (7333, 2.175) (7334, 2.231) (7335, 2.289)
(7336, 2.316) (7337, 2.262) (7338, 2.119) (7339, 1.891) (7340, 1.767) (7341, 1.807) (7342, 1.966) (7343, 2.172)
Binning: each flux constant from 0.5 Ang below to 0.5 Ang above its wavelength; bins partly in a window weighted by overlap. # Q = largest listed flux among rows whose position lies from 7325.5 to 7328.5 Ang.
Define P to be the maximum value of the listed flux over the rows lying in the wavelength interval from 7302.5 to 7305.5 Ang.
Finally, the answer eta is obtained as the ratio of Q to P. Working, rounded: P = 2.11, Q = 2.152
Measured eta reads 1.02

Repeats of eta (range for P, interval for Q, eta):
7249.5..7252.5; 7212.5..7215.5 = 0.98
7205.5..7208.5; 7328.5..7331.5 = 1.05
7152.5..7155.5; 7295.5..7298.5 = 1.03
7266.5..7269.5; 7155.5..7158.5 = 0.92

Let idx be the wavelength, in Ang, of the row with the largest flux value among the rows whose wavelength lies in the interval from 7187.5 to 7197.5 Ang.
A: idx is 7189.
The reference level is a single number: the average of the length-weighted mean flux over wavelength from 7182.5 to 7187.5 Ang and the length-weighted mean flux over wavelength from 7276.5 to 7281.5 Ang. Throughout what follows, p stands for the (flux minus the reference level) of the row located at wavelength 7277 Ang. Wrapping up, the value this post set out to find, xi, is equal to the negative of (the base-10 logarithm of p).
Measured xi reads 0.88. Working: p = 0.13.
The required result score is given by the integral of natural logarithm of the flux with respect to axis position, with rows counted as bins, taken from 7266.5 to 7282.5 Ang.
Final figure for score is 13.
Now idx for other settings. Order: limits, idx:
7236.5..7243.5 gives 7238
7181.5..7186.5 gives 7186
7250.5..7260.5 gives 7255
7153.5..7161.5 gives 7154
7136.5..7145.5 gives 7138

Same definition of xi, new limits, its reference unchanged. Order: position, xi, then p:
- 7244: 1.03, 0.09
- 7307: 1.15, 0.07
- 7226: 0.51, 0.31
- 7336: 0.60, 0.25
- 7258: 2.24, 0.01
